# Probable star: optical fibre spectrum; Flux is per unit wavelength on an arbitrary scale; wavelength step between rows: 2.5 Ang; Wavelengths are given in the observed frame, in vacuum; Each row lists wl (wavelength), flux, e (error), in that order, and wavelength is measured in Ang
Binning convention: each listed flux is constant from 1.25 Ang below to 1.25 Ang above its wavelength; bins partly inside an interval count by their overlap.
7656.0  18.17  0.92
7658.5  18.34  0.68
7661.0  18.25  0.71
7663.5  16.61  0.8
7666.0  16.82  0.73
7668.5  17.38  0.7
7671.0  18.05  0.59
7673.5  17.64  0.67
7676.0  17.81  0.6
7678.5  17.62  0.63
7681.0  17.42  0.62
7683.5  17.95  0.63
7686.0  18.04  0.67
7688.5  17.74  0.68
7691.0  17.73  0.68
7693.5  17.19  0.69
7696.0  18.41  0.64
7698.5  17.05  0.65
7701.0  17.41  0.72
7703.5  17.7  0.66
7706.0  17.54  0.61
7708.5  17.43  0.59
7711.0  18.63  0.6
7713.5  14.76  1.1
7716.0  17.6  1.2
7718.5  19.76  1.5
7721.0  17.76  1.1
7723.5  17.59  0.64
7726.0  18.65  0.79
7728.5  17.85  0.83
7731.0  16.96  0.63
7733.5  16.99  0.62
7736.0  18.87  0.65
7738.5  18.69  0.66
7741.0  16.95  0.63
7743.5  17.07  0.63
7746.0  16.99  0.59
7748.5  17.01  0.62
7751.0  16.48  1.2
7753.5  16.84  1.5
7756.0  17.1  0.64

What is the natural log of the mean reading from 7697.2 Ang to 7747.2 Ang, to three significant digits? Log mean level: 2.87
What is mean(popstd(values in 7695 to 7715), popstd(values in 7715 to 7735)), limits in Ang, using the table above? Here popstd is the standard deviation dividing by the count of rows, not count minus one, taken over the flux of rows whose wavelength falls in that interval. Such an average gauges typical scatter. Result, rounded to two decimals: 0.98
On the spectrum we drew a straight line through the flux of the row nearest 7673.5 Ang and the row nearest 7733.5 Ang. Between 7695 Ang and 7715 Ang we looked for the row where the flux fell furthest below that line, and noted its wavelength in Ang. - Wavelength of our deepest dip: 7713.5 Ang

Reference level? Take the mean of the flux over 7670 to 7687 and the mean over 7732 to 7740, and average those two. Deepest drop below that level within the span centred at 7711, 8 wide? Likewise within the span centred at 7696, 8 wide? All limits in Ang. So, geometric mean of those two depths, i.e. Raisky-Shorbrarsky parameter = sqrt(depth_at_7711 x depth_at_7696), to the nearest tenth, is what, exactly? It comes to 1.7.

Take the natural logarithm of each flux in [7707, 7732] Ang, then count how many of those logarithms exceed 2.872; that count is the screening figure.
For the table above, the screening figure 5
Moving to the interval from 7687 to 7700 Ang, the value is 3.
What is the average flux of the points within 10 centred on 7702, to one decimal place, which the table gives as 17.4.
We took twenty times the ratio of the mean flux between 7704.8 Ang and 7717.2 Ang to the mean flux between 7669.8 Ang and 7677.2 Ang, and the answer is 19.3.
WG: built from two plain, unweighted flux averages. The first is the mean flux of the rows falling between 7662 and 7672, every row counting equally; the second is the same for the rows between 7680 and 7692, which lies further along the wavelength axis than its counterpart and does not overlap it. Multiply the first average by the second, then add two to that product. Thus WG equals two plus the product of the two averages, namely 308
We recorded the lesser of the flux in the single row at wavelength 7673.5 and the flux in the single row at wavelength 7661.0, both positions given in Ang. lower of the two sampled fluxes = 17.6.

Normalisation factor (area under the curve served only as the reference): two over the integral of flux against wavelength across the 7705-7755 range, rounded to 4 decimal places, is 0.0023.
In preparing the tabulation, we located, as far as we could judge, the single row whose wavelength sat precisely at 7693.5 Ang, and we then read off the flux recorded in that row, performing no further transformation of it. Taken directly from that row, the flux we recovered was 17.19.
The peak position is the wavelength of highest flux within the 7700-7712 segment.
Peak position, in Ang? 7711.0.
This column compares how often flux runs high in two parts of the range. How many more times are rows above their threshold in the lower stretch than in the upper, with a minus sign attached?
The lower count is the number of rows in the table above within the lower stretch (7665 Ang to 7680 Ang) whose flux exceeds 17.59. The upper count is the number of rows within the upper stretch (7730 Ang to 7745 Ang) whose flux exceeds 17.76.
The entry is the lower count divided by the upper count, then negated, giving -2.0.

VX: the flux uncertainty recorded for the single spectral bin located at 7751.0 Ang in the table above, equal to 1.2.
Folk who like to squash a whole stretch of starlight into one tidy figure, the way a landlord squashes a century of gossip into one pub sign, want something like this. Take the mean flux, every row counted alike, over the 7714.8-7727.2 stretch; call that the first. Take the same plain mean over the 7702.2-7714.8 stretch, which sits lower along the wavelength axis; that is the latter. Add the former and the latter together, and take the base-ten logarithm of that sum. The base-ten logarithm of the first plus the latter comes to 1.55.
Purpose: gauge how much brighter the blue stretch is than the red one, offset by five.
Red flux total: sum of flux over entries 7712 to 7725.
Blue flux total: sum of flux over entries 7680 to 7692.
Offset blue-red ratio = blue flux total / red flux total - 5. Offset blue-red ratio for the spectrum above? -3.98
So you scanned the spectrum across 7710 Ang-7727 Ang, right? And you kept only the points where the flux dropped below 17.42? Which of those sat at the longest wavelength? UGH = 7713.5 Ang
